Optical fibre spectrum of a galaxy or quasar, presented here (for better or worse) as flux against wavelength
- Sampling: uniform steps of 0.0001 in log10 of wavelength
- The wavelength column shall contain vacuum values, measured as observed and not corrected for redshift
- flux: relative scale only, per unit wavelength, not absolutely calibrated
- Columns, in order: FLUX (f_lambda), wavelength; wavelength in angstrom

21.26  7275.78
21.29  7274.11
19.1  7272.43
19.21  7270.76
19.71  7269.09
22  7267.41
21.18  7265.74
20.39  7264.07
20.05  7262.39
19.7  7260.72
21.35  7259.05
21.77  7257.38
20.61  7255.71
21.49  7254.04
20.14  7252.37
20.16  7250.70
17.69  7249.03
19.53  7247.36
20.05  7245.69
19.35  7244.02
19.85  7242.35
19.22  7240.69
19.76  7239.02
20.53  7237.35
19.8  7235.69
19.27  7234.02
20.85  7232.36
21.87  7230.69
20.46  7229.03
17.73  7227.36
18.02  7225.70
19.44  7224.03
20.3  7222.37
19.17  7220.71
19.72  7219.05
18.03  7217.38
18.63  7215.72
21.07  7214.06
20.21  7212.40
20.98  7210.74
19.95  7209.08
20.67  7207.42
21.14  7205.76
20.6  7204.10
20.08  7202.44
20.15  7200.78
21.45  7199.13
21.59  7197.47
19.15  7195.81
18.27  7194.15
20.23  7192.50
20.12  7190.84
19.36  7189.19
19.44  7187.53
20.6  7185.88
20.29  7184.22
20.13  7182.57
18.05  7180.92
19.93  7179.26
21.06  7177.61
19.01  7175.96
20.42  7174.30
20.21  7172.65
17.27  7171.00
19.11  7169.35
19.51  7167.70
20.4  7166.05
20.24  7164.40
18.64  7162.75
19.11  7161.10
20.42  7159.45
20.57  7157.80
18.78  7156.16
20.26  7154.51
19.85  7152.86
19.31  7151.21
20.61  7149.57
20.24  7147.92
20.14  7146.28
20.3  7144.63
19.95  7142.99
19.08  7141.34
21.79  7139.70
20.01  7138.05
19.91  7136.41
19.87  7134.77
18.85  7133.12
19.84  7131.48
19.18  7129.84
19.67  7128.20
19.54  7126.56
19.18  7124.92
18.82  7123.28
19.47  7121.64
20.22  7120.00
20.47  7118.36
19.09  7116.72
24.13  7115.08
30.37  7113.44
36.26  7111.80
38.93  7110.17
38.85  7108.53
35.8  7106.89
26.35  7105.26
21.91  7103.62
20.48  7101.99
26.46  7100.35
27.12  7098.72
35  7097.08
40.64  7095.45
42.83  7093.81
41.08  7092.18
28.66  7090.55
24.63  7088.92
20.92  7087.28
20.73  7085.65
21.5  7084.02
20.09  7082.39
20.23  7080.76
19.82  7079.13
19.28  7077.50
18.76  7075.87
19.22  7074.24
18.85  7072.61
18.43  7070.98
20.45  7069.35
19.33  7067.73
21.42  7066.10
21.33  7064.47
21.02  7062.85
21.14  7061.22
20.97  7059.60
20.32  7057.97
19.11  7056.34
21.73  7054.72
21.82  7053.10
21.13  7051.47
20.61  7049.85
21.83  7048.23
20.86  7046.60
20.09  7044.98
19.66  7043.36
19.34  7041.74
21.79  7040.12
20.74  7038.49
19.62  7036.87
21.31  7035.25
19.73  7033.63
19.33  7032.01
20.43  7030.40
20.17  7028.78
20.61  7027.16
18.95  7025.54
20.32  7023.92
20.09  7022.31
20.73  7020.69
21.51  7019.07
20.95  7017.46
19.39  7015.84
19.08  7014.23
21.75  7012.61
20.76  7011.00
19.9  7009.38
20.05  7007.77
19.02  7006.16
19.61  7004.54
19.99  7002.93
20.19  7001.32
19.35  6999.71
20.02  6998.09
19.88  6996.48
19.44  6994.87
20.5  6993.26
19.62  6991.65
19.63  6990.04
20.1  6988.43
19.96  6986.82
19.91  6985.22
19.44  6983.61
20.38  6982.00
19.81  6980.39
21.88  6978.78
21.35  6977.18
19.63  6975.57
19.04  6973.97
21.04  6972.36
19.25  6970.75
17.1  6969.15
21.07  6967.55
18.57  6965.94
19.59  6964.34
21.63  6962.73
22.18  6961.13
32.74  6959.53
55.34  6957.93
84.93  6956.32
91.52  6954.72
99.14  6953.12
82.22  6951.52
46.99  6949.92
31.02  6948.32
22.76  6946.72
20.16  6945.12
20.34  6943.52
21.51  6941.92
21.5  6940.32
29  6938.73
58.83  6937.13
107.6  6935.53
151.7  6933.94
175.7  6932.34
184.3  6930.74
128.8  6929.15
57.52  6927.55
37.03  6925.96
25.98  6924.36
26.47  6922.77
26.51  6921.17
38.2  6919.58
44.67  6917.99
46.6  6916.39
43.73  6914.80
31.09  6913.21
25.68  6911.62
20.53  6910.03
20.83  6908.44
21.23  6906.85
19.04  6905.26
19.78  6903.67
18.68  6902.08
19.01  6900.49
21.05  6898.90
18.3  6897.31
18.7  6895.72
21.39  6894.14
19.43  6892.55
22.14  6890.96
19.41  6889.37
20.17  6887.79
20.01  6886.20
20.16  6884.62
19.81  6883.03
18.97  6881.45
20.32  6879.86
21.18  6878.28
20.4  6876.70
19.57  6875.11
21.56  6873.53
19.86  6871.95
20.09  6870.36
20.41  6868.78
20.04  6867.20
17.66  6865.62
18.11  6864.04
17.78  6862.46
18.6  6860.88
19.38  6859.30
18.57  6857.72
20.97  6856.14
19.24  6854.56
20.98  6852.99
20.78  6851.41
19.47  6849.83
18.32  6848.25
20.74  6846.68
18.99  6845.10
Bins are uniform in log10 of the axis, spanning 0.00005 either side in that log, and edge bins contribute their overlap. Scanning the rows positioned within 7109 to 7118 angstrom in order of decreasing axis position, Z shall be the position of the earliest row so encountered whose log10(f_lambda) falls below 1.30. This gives 7116.72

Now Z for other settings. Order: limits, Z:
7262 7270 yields 7269.09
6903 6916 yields 6905.26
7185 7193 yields 7189.19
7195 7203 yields 7195.81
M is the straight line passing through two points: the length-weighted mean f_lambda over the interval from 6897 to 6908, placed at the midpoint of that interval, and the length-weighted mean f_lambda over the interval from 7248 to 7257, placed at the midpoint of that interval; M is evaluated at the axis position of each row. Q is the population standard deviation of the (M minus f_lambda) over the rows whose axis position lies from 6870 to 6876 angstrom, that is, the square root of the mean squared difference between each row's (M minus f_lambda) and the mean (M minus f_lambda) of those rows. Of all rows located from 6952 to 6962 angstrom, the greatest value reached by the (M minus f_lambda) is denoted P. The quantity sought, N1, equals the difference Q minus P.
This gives 3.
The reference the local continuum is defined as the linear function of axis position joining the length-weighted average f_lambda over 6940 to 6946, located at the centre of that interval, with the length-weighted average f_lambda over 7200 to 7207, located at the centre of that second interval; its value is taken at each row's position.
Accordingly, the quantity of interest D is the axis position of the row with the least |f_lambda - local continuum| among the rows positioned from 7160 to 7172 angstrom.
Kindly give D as 7166.05 angstrom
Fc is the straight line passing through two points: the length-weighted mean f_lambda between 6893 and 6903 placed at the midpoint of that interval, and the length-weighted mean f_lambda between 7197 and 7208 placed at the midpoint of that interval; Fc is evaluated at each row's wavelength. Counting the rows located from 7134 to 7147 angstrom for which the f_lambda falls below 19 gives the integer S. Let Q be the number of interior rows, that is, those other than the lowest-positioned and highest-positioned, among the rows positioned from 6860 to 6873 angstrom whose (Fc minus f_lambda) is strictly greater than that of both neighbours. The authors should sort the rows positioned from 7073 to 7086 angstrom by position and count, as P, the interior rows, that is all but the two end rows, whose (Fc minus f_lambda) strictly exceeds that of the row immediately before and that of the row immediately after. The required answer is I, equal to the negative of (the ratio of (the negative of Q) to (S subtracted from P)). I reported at 1.0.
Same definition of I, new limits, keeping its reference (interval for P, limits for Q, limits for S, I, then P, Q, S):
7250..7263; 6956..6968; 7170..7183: 1.0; 3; 1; 2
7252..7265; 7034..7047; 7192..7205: 2.0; 2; 2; 1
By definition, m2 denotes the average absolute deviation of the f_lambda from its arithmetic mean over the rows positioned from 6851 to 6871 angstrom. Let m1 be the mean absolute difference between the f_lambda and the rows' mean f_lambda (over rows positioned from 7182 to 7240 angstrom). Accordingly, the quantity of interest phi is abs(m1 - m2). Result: 0.24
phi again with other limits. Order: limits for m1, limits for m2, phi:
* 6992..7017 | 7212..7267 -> 0.34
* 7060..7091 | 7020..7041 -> 0.87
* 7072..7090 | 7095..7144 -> 4.85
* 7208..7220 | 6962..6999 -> 0.13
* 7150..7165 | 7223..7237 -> 0.42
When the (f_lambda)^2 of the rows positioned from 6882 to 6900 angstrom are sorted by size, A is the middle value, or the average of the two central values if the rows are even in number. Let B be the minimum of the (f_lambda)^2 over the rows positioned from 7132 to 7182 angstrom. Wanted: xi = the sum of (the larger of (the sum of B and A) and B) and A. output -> 1099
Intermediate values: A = 400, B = 298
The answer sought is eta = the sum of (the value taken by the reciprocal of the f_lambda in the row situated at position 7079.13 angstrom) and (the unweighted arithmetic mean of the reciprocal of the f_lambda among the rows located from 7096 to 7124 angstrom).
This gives 0.090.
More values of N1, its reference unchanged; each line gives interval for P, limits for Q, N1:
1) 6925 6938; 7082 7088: 18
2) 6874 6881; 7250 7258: 1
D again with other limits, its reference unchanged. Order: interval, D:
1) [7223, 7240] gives 7229.03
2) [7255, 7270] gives 7264.07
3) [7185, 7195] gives 7185.88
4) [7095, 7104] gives 7101.99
